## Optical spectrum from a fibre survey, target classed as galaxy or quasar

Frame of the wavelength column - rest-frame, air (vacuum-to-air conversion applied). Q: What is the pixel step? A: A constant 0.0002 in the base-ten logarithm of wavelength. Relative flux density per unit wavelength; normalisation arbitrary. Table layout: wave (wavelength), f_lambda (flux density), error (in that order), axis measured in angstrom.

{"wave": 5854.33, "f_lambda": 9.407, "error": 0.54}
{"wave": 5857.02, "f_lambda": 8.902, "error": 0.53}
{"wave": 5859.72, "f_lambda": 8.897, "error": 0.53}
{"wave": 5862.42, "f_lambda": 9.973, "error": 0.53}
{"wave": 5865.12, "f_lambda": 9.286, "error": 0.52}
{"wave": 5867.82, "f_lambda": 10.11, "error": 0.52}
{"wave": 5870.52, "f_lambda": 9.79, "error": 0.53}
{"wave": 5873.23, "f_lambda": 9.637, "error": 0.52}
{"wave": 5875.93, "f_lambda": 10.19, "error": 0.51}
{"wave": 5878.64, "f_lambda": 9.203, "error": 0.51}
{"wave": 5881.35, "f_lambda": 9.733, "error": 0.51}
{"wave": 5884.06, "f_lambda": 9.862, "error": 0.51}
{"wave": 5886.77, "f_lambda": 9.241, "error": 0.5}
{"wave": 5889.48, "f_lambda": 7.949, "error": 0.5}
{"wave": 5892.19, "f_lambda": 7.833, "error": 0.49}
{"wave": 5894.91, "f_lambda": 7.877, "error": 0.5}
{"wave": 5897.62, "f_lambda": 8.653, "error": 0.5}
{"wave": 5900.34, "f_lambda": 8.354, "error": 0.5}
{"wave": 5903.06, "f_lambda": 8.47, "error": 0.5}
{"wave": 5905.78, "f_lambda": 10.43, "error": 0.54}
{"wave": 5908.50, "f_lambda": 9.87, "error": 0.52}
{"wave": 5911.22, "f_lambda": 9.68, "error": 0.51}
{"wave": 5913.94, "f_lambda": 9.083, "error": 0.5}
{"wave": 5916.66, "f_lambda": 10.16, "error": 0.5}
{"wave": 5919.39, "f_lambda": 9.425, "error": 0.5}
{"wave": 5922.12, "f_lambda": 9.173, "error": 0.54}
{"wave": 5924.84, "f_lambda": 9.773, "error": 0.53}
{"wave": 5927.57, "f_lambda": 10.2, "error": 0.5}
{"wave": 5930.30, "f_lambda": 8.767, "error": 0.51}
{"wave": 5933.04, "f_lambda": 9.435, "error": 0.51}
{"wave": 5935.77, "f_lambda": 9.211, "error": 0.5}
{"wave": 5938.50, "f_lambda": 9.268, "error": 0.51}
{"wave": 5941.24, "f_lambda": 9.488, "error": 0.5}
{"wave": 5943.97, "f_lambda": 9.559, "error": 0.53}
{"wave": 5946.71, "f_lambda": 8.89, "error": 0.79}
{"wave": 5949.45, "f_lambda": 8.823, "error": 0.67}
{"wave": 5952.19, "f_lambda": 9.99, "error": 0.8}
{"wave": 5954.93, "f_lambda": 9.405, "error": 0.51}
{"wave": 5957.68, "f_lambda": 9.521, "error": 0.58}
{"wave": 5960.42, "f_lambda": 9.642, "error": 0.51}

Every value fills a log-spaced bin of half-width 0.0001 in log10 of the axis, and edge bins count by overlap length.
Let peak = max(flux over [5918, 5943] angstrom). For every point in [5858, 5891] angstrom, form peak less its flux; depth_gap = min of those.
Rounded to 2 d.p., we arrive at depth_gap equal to 0.01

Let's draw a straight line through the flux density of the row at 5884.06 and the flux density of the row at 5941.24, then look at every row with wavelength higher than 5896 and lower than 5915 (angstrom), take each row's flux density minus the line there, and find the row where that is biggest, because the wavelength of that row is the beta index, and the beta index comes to 5905.78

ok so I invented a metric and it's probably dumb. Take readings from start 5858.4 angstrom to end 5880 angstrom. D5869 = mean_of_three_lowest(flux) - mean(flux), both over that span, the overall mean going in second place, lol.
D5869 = -0.51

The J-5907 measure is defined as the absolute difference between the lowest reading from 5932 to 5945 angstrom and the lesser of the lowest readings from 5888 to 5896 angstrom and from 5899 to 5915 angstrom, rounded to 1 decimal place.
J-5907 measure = 1.4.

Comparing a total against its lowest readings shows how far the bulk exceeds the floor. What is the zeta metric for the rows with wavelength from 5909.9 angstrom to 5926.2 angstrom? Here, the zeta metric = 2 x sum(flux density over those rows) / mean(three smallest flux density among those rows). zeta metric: 12.4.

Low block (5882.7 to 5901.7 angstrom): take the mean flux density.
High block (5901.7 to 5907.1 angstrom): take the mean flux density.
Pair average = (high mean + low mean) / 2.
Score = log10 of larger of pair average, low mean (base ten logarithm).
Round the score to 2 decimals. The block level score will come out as 0.95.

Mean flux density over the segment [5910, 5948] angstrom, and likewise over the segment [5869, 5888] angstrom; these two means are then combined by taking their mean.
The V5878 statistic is 9.6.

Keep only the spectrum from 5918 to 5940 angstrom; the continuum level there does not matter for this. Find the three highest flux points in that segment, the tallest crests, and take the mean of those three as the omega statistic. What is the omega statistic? 9.8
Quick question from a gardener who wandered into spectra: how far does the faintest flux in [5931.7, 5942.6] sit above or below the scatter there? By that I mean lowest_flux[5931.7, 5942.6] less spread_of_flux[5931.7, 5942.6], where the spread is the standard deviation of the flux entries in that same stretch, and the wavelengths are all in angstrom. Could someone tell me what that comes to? 9.1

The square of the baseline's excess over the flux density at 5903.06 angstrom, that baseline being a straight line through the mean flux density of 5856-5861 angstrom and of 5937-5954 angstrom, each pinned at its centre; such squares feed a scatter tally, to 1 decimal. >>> 0.4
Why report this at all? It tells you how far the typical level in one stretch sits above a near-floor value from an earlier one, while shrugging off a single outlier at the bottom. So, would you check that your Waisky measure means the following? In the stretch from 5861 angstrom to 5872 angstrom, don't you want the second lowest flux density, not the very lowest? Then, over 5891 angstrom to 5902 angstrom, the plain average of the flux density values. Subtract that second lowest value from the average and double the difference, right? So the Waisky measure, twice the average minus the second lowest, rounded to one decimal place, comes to -3.2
